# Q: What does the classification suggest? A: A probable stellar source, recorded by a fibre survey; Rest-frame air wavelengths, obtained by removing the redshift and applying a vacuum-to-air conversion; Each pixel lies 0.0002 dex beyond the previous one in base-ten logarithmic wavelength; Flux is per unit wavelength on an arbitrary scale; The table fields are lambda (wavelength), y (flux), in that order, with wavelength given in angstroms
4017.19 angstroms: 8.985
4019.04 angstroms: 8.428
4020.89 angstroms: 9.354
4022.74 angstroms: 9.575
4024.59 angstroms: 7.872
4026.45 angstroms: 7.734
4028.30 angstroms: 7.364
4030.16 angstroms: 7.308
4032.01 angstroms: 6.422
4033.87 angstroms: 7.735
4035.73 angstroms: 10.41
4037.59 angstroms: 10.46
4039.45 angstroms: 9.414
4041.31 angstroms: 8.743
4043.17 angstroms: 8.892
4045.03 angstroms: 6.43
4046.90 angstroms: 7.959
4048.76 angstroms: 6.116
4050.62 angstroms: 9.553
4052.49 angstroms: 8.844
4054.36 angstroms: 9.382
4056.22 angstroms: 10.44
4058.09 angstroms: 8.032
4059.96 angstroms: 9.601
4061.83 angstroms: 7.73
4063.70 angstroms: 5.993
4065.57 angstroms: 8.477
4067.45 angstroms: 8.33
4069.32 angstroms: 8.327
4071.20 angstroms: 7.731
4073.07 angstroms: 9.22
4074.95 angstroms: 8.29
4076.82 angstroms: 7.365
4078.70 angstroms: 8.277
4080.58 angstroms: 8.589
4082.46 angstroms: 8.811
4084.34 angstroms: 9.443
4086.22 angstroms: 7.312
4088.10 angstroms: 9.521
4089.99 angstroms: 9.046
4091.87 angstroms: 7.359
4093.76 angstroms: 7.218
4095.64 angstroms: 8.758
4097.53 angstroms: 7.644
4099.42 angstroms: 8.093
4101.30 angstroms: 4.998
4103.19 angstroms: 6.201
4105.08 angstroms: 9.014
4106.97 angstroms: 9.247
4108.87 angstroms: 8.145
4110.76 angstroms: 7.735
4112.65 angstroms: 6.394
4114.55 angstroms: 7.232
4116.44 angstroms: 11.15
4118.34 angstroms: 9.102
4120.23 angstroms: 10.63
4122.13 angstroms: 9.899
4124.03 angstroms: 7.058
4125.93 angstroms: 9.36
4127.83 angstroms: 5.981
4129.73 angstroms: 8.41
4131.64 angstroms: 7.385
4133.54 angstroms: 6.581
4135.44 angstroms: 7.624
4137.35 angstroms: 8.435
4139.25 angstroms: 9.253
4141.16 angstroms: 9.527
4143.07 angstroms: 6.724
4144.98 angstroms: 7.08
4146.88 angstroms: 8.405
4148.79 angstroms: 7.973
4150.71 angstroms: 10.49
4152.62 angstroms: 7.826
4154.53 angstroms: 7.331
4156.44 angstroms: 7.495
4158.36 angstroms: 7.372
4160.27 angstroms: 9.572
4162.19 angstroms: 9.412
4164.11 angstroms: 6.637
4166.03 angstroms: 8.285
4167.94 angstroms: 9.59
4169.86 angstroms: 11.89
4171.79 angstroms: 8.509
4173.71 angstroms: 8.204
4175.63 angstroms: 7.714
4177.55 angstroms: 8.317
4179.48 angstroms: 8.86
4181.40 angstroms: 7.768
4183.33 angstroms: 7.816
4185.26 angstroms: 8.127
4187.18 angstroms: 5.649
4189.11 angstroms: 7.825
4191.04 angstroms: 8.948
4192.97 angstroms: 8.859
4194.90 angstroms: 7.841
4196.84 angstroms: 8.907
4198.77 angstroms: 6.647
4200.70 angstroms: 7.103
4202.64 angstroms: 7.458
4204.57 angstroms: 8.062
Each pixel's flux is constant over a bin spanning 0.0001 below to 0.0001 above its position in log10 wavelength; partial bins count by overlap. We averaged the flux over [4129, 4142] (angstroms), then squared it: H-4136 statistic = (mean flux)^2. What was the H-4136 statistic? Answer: 67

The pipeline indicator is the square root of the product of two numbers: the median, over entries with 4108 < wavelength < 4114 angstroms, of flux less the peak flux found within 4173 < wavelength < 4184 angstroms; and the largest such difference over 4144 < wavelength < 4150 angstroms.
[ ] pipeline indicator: 0.72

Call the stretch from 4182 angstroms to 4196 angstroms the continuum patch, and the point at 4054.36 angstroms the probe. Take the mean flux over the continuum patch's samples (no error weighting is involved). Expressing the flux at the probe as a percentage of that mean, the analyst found 119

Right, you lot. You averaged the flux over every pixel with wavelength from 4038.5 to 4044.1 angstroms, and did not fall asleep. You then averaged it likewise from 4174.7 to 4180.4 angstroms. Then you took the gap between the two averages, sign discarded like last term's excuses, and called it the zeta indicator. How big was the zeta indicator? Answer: 0.7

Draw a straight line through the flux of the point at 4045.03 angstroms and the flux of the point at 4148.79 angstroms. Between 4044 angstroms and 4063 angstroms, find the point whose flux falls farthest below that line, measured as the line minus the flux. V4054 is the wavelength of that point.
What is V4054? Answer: 4048.76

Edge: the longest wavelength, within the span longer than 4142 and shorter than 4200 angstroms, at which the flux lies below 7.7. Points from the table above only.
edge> 4198.77 angstroms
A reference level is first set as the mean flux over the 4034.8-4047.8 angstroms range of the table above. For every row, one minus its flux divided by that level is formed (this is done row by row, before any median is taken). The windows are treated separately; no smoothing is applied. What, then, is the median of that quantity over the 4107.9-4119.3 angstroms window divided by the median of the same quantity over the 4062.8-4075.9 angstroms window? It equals 1.7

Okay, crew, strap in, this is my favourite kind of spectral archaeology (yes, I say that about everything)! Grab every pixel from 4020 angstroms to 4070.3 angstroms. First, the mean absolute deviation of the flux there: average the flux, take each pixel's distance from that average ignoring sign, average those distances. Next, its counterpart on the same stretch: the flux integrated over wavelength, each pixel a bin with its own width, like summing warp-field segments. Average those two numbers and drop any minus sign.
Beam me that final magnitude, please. 211.5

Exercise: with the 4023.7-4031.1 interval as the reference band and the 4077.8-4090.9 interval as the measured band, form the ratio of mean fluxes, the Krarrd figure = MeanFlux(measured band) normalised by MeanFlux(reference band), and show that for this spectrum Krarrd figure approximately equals 1.15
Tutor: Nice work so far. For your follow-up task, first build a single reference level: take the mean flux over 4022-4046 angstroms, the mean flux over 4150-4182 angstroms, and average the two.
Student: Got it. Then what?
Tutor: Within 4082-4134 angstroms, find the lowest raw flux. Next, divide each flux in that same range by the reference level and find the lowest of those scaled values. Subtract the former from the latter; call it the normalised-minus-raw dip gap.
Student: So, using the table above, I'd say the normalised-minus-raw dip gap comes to -4.4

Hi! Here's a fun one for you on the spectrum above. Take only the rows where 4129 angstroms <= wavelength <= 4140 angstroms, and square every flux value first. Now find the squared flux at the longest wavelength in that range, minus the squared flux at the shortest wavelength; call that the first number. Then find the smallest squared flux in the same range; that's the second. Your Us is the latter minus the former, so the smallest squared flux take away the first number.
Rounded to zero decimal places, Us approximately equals 28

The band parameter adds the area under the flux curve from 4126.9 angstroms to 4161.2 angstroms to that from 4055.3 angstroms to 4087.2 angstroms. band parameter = 540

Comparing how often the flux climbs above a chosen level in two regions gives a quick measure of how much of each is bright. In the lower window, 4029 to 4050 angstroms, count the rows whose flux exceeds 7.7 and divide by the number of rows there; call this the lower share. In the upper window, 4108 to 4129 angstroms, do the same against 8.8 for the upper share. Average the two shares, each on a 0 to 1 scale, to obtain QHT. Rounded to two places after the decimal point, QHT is 0.55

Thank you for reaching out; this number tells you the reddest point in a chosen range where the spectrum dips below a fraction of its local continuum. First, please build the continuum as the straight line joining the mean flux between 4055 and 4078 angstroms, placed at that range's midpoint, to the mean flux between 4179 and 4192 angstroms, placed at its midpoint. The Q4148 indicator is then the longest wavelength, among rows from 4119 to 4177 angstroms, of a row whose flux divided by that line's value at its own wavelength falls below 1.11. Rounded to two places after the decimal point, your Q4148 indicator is 4175.63 angstroms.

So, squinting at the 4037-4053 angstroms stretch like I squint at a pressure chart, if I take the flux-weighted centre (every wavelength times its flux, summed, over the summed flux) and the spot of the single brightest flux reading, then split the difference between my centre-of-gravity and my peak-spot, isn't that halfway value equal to 4041.2 angstroms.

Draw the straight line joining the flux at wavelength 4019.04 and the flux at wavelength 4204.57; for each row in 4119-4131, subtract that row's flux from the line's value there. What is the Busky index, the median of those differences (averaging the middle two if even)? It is -0.67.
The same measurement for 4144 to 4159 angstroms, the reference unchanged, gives 0.50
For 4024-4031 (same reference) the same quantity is 0.86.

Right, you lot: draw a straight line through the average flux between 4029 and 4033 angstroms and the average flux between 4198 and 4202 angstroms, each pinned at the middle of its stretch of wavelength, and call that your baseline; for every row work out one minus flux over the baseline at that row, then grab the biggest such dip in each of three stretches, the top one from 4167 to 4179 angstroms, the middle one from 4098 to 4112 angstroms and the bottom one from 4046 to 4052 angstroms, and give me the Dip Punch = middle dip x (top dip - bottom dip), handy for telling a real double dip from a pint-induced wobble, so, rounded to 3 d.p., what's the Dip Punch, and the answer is -0.063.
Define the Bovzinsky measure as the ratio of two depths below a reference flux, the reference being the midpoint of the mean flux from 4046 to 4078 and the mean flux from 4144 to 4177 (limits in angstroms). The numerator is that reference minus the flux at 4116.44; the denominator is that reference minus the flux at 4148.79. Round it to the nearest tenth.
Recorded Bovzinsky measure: -6.7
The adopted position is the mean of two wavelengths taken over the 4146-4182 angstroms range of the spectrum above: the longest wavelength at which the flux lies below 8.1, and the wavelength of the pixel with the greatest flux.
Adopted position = 4175.6 angstroms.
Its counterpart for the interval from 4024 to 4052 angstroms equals 4043.2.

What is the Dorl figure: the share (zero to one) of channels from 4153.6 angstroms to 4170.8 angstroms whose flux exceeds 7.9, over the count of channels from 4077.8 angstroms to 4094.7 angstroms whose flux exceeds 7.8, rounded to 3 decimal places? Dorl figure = 0.093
